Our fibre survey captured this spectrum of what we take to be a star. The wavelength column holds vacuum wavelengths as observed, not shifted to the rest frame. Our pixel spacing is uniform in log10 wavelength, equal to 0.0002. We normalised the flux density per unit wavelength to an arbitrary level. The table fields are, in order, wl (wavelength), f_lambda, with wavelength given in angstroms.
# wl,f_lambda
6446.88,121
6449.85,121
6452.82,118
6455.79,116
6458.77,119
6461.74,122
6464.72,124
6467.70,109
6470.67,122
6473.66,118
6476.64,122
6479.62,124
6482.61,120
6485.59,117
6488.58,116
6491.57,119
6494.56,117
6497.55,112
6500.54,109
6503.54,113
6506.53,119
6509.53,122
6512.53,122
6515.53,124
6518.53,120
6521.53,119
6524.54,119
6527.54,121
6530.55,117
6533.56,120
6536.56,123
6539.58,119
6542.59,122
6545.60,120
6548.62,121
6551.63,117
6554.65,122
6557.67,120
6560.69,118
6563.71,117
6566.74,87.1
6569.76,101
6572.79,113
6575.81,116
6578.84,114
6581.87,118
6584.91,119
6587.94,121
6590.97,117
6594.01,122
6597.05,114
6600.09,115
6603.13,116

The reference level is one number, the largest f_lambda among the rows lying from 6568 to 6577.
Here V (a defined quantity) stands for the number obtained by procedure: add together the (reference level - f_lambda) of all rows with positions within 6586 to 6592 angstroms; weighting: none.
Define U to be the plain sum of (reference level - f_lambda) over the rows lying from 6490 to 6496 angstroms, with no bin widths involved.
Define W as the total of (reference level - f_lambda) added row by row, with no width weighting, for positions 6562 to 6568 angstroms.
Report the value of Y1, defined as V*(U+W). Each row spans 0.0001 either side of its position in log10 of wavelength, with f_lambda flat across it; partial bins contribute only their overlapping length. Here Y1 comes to -143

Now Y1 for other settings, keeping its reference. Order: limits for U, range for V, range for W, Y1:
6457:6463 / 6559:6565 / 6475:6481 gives 69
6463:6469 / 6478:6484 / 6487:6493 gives 48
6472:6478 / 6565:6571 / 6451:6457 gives -439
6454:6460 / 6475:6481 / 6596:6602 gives 0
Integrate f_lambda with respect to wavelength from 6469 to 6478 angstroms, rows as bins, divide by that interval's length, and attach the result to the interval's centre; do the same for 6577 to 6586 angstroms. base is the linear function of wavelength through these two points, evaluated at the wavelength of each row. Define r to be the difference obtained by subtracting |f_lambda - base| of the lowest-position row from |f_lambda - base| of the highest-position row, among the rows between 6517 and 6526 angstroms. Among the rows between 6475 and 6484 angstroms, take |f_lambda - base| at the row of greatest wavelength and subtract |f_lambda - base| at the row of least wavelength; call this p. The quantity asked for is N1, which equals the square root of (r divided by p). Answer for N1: 0.71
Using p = -2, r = -0.8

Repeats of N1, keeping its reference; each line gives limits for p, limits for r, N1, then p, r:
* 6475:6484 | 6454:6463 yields 1.57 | -2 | -3.8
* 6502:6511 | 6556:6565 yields 0.76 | -4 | -2.1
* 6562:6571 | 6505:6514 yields 0.41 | 16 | 2.6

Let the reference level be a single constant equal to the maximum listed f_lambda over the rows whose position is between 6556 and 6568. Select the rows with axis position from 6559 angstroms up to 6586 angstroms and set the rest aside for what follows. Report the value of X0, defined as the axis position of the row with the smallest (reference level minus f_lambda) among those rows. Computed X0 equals 6584.91 angstroms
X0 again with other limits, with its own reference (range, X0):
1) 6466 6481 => 6479.62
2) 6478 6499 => 6479.62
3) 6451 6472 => 6464.72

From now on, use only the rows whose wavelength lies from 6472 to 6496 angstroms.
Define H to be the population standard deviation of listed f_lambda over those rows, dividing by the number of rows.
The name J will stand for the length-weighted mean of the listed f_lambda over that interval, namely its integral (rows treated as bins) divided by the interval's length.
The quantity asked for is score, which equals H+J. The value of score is 122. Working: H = 2.6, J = 119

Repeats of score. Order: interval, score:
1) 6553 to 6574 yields 123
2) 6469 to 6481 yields 124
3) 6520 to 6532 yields 120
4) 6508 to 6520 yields 123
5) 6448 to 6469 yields 123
